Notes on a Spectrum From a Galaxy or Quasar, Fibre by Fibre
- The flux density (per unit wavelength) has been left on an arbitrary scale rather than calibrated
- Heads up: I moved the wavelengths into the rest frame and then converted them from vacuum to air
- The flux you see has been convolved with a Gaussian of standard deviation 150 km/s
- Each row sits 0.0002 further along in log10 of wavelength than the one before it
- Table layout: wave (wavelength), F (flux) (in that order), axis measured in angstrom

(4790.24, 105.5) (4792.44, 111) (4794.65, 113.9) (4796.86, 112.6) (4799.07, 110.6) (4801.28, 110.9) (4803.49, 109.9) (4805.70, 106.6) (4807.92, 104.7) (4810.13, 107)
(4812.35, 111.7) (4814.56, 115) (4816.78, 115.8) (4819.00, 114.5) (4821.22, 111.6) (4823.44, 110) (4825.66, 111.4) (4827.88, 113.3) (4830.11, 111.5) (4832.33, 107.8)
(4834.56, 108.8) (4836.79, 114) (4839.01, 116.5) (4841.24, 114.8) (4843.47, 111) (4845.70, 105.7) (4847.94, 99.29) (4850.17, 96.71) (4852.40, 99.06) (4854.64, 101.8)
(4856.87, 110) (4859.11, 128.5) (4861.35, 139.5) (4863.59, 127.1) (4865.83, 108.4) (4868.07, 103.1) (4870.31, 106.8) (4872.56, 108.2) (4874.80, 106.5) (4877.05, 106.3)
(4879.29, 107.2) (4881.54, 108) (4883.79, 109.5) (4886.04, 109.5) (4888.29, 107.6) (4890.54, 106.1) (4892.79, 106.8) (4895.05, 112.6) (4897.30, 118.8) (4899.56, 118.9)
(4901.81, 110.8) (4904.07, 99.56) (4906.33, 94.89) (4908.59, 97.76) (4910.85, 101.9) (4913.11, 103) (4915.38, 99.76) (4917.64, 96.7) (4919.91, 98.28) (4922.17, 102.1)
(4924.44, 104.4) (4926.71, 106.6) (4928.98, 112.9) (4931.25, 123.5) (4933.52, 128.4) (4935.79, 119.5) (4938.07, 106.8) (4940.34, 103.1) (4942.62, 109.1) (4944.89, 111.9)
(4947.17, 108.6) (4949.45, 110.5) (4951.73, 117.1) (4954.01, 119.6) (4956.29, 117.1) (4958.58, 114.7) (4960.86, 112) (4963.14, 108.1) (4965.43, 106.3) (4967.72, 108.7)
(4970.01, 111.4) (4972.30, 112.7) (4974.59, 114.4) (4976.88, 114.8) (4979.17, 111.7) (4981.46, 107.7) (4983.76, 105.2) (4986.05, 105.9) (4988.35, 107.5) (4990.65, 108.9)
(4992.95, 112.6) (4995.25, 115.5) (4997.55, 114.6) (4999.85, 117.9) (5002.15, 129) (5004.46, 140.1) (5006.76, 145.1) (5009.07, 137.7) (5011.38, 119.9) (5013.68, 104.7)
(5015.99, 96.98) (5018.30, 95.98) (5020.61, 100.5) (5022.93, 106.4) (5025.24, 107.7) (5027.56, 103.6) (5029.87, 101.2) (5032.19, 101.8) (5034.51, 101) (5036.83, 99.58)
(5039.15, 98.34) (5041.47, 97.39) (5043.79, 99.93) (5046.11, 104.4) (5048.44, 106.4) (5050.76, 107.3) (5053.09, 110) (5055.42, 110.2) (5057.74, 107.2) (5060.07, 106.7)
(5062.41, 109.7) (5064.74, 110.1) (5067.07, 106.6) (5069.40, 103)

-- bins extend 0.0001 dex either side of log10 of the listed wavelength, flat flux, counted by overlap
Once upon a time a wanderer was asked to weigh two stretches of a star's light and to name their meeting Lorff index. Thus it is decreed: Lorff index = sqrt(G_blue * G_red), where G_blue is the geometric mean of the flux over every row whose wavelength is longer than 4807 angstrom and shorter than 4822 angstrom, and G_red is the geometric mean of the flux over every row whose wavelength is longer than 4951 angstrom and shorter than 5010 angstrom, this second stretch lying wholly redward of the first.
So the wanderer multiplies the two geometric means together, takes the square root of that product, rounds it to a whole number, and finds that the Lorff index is 113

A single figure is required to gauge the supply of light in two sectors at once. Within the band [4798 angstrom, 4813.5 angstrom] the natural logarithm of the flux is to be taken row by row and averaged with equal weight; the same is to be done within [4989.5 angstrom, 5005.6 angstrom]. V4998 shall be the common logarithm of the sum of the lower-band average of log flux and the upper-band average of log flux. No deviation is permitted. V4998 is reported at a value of 0.976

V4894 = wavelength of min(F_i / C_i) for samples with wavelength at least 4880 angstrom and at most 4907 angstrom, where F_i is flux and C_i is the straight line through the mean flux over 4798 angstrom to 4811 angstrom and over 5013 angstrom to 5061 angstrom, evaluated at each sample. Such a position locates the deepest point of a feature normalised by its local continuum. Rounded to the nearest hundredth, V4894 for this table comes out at 4906.33 angstrom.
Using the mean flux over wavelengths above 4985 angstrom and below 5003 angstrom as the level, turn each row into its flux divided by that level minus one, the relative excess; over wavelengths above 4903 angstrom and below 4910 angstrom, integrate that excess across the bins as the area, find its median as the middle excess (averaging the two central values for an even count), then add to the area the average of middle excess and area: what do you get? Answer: -1.6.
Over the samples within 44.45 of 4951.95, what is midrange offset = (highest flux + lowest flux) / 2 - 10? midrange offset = 103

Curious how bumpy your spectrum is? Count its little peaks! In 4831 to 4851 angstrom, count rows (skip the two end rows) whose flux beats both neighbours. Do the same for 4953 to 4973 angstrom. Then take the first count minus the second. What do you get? 1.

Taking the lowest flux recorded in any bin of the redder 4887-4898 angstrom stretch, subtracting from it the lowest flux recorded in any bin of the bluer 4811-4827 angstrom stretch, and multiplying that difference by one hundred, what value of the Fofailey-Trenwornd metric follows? -390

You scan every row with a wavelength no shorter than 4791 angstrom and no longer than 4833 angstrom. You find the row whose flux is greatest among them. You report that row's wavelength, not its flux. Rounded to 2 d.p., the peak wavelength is 4816.78 angstrom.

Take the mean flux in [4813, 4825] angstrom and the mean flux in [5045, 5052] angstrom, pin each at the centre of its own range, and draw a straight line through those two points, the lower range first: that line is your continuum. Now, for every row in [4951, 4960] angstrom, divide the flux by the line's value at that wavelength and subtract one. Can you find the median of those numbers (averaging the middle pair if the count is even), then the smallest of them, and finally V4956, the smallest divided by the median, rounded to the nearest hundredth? 0.72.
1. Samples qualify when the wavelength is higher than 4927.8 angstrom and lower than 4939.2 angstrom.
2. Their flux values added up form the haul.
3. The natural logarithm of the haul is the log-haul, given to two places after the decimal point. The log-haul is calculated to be 6.38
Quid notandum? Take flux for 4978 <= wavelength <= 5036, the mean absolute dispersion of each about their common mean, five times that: 50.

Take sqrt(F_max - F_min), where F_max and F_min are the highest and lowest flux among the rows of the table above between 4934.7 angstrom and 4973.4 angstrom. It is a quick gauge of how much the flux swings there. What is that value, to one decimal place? 4.1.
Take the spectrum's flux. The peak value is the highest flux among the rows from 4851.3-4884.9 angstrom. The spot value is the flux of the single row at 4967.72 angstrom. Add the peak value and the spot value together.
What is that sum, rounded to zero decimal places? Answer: 248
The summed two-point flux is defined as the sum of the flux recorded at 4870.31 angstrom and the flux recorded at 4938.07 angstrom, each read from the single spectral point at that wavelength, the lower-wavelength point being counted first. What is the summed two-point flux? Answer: 214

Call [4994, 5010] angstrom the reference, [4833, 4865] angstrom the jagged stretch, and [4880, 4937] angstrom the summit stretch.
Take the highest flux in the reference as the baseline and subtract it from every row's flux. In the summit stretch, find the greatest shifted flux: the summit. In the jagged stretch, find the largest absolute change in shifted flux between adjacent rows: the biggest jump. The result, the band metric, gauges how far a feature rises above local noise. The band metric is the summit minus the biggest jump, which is -35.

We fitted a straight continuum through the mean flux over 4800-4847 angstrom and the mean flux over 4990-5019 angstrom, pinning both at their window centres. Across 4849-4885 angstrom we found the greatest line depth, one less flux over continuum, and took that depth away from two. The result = 1.86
